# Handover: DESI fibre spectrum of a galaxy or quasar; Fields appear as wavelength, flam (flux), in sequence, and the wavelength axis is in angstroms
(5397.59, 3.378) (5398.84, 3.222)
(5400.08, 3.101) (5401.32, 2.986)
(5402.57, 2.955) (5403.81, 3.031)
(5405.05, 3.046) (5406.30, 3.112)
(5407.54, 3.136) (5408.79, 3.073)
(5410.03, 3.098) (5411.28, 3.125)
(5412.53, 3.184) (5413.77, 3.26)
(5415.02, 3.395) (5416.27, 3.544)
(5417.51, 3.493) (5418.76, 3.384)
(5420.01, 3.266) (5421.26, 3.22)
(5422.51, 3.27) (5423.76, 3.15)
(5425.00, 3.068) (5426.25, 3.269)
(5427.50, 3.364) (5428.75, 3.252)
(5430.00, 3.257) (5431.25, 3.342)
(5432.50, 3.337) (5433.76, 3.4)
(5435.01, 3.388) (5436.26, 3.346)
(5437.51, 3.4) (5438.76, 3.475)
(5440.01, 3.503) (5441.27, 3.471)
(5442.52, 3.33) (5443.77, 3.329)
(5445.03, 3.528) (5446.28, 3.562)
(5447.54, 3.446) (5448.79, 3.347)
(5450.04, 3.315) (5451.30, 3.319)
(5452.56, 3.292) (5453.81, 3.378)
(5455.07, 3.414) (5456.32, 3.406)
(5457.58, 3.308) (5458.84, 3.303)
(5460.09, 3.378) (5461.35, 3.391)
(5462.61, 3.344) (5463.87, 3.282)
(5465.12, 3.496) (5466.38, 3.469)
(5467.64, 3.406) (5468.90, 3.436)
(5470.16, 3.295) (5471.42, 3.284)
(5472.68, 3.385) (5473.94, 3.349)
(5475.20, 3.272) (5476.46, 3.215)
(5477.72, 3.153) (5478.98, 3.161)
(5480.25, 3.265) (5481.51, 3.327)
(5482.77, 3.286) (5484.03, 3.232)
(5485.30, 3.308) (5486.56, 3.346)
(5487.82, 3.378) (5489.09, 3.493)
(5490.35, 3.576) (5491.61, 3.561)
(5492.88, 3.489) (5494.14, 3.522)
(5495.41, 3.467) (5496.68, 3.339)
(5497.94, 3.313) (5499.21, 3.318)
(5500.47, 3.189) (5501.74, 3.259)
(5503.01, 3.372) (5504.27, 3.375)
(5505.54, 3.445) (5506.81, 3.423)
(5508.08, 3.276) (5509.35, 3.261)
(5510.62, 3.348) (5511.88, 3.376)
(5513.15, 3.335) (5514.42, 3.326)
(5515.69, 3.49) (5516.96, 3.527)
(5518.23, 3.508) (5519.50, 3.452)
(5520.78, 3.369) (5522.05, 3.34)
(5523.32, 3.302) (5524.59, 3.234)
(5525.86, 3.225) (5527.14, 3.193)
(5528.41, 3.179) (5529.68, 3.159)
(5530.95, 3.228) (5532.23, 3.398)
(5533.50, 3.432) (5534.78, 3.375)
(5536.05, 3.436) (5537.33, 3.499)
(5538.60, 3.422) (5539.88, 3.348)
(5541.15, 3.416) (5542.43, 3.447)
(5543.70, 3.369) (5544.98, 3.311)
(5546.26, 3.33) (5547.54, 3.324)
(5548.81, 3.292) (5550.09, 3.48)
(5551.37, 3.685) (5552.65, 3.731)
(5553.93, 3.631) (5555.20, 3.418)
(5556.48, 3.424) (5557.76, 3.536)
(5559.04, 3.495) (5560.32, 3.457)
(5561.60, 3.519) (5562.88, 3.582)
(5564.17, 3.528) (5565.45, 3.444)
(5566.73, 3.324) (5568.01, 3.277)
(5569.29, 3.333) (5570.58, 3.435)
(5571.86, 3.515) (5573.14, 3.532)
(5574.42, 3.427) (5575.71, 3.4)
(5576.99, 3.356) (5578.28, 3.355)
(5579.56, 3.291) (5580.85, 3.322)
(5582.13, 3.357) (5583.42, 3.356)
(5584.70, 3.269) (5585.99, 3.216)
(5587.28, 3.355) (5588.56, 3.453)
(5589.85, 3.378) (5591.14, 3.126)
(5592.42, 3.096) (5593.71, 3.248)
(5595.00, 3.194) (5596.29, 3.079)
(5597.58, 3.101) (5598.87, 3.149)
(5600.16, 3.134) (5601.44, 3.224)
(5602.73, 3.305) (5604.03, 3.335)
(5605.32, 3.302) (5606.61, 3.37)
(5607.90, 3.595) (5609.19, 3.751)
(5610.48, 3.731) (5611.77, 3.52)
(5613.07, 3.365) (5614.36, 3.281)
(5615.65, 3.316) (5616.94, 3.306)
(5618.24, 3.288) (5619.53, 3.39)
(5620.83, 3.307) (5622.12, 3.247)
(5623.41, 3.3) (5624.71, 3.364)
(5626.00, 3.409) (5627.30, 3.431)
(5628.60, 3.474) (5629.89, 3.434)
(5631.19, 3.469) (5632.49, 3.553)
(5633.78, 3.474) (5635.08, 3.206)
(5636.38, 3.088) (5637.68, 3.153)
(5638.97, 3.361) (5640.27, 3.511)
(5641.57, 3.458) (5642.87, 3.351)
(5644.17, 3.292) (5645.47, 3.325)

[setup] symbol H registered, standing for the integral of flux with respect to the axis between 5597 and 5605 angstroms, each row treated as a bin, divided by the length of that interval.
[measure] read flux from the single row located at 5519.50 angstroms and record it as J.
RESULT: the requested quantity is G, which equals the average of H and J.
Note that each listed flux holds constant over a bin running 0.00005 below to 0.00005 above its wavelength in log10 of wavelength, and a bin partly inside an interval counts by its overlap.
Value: 3.33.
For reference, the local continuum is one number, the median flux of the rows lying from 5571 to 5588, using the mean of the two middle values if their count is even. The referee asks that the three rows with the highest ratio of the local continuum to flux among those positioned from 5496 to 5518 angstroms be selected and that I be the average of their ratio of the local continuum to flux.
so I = 1.04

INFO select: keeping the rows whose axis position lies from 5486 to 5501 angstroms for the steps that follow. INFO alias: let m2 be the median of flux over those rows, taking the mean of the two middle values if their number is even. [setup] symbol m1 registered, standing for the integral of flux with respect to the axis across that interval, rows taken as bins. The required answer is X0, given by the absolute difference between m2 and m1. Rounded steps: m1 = 51.3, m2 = 3.42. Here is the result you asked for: 47.9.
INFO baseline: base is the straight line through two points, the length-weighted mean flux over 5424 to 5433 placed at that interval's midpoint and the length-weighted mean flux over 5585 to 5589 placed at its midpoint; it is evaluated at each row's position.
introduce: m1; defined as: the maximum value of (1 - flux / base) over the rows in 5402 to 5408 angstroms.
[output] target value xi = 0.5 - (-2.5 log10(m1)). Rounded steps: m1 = 0.093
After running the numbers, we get -2.1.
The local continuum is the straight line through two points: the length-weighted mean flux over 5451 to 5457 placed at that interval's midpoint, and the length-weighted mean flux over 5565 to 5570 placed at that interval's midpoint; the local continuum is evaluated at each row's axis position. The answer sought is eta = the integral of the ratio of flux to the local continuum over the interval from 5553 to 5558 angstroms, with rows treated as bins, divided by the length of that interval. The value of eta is 1.05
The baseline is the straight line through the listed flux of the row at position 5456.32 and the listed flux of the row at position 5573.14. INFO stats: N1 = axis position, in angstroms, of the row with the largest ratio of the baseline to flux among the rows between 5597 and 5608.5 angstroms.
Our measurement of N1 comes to 5597.58 angstroms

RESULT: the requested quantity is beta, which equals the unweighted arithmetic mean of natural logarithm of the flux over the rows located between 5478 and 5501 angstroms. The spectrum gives 1.21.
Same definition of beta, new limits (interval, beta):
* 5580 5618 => 1.20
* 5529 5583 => 1.23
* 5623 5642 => 1.22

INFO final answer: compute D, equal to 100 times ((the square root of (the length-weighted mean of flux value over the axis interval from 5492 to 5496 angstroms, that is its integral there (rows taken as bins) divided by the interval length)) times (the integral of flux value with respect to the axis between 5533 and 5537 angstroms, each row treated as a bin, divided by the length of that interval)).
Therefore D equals 638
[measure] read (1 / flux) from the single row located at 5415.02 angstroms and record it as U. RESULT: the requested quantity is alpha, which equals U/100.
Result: 0.0029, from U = 0.29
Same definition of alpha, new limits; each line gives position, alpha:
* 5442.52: 0.0030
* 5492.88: 0.0029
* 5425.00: 0.0033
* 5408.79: 0.0033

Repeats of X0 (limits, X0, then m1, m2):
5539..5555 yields 51.8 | 55.1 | 3.39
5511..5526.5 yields 48.9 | 52.3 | 3.35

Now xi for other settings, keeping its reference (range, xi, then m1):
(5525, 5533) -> -2.9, 0.045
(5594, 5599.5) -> -2.3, 0.076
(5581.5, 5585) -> -3.9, 0.018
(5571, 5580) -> -4.4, 0.010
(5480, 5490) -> -3.9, 0.017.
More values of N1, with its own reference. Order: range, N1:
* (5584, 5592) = 5591.14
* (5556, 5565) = 5556.48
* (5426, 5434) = 5428.75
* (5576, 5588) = 5585.99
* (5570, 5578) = 5576.99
